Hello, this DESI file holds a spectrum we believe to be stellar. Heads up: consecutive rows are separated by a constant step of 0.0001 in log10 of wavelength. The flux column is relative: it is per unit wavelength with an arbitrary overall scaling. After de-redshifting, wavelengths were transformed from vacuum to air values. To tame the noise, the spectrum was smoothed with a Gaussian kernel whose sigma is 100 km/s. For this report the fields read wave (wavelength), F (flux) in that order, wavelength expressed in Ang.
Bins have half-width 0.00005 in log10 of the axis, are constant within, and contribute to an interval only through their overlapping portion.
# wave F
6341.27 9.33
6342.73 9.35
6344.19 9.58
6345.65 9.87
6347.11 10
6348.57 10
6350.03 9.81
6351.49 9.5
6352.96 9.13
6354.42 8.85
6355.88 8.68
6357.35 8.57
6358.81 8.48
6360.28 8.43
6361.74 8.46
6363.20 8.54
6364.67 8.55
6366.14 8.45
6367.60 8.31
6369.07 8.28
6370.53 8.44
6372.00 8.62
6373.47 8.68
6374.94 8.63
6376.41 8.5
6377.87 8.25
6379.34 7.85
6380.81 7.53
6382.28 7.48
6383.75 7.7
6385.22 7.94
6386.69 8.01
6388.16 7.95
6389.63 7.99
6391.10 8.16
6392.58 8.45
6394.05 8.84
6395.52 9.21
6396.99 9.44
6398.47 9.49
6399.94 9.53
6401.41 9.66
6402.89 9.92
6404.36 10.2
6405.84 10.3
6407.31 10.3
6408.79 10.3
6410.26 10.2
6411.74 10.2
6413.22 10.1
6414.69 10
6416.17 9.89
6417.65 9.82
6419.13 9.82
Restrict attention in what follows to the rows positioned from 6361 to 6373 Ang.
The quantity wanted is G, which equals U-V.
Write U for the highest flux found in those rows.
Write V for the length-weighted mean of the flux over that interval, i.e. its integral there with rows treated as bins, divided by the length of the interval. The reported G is 0.16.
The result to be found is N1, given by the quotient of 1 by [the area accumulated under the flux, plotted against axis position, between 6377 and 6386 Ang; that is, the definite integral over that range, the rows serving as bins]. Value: 0.014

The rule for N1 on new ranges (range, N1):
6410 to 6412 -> 0.049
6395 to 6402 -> 0.015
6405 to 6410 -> 0.019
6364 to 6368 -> 0.030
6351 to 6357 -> 0.019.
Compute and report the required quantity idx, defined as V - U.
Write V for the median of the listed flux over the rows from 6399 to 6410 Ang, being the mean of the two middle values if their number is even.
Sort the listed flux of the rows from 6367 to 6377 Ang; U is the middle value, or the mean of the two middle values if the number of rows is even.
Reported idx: 1.7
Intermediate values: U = 8.50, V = 10.2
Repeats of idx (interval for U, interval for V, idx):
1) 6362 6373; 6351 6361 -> 0.2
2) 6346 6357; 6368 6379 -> -1.0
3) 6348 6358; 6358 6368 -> -0.7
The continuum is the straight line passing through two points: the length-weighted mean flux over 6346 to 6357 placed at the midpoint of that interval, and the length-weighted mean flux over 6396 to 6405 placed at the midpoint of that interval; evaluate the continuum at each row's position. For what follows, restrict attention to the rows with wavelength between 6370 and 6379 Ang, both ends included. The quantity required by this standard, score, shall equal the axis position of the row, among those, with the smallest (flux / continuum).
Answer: 6377.87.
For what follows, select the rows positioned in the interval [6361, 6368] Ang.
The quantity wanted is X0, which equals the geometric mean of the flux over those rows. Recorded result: 8.46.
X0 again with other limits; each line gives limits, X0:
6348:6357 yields 9.32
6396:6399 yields 9.46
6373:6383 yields 8.12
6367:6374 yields 8.46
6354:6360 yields 8.64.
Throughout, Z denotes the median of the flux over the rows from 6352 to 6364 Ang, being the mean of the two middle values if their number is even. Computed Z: 8.6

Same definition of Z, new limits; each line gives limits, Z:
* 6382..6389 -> 7.9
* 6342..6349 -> 9.9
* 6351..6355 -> 9.1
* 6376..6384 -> 7.8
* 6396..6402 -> 9.5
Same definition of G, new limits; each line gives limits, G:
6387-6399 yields 0.84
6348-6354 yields 0.44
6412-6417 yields 0.09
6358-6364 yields 0.06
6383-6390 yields 0.09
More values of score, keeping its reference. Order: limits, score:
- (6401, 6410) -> 6401.41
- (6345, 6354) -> 6352.96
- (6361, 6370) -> 6369.07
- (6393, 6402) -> 6394.05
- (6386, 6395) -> 6388.16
